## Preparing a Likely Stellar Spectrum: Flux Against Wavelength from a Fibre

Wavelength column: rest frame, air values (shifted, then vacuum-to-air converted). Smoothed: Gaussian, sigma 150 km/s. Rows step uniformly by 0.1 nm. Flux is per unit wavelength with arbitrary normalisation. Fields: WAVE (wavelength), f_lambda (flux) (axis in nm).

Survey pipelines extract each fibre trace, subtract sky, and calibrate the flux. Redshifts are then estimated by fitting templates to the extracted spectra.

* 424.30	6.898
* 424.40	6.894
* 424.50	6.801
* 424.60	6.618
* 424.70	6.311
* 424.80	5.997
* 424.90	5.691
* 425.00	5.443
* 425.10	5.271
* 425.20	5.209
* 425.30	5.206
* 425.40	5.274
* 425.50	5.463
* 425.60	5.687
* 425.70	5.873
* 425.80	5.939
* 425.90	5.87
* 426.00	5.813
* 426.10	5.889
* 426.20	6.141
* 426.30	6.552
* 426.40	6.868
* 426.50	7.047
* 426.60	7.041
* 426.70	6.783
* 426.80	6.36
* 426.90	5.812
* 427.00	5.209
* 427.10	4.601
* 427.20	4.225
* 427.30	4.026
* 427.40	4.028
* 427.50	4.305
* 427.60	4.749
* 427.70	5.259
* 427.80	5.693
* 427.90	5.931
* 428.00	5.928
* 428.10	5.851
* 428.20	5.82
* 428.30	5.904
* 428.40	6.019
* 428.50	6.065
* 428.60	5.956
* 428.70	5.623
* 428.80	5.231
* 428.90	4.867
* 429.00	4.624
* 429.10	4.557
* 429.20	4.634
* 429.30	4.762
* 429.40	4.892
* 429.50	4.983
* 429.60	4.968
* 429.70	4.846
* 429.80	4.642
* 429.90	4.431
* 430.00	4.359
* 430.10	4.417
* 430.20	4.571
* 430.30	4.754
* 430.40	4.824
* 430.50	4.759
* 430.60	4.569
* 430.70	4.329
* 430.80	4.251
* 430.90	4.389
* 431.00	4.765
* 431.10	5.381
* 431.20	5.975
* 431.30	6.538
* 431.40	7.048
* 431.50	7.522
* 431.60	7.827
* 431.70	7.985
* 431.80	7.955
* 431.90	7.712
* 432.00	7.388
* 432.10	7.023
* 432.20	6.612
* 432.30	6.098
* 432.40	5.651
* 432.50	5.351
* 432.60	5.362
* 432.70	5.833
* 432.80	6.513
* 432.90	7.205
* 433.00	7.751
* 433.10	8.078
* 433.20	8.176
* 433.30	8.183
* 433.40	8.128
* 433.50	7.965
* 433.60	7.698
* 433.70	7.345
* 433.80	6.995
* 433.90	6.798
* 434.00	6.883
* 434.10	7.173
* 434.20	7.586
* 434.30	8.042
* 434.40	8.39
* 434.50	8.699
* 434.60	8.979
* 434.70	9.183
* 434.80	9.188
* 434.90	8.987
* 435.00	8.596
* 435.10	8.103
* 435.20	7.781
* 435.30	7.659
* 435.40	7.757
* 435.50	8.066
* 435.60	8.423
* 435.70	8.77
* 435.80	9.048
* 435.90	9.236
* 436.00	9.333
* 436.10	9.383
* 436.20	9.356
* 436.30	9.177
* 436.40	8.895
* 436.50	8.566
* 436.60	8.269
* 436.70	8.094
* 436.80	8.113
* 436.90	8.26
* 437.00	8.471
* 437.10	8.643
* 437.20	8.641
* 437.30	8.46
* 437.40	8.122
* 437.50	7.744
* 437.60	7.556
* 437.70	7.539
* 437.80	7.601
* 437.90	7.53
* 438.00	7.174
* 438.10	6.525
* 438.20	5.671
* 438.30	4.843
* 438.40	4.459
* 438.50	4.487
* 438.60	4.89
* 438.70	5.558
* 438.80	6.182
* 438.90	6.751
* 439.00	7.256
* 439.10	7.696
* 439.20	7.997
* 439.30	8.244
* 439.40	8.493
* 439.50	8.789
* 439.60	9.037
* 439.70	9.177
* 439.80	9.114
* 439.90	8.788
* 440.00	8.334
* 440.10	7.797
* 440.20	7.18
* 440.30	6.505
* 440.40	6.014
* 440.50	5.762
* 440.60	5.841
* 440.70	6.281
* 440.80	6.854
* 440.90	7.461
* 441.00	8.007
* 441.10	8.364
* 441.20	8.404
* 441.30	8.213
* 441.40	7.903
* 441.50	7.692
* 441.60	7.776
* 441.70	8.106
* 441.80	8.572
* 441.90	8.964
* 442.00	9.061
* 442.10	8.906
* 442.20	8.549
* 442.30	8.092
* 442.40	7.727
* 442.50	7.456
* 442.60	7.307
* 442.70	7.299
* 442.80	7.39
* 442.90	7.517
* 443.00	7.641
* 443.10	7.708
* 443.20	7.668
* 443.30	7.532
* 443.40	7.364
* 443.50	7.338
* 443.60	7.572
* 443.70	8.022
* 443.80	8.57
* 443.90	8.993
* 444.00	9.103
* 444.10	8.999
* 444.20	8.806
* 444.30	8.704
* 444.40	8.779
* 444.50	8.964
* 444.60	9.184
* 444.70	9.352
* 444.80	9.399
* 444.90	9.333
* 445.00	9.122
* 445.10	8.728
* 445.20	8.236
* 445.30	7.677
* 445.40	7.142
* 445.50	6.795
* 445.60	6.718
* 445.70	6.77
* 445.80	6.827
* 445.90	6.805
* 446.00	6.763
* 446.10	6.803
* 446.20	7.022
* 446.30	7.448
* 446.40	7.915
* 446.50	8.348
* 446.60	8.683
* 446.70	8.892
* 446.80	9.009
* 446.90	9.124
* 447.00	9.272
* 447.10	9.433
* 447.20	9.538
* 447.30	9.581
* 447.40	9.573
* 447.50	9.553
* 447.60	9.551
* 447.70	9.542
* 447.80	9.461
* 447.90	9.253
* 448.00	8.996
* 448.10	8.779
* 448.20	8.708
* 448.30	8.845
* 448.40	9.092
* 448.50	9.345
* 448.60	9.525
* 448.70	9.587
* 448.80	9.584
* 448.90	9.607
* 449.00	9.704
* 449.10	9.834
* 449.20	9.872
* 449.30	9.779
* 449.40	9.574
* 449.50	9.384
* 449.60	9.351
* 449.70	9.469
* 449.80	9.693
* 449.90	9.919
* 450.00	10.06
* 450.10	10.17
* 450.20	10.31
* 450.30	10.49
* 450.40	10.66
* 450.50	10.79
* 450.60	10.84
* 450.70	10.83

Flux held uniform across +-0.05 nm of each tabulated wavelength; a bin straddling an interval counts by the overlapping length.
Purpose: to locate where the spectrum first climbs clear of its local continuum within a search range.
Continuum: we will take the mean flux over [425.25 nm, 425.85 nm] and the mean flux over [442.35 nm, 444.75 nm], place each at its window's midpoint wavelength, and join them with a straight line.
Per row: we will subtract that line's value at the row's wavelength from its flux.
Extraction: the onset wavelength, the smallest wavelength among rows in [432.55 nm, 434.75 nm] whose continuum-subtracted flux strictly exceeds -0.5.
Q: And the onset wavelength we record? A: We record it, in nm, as 432.80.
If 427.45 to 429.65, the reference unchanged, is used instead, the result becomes 427.80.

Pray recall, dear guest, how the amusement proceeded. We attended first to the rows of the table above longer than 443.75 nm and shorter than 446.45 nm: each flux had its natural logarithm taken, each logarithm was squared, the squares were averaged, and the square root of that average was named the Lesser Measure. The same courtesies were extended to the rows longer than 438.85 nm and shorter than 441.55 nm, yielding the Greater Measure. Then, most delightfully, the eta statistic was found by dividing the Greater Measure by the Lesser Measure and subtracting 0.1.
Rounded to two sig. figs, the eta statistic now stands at 0.88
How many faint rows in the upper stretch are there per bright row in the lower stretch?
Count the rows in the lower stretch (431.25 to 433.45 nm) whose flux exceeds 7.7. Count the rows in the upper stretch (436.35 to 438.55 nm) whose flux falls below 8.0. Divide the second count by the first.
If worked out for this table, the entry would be 1.2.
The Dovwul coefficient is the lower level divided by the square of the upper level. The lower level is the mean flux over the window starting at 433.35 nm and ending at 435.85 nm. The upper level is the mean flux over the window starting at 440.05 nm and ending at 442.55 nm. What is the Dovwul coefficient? 0.138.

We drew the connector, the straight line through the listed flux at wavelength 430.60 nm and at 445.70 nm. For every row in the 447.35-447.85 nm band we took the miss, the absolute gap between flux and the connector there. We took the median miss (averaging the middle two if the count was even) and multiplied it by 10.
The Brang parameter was 25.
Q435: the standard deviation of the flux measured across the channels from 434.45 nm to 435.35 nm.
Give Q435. 0.6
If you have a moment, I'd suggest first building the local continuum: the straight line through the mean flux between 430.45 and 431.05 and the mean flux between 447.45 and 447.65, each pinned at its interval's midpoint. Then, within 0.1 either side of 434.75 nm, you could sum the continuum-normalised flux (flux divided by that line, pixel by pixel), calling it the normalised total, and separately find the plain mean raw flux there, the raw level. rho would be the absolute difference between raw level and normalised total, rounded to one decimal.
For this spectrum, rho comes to 6.0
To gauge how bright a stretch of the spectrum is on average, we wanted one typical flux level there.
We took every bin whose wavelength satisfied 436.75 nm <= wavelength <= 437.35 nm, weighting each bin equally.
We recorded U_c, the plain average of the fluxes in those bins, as 8.4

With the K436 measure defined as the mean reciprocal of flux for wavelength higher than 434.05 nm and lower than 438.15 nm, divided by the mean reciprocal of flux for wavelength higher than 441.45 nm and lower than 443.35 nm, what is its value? 0.96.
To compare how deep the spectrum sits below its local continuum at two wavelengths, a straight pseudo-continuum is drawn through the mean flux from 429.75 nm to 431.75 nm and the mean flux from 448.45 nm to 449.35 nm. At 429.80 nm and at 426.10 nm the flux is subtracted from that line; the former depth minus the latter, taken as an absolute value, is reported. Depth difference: 2.1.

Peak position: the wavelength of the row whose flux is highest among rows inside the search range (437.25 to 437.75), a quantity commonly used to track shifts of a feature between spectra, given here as 437.30 nm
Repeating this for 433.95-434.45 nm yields 434.40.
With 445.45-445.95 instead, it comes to 445.80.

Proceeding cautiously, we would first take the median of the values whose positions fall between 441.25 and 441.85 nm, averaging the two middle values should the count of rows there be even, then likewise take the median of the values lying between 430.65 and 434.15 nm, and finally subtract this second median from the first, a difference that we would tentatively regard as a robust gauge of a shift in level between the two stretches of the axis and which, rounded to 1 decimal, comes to 1.0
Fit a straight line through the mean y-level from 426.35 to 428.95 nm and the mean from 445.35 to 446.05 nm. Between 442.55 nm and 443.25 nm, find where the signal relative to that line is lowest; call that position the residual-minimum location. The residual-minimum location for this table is 442.70 nm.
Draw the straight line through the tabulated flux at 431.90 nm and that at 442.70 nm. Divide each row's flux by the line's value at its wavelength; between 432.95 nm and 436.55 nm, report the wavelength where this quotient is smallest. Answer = 433.90 nm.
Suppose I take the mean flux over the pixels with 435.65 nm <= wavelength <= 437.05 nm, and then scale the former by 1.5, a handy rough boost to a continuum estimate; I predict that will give 13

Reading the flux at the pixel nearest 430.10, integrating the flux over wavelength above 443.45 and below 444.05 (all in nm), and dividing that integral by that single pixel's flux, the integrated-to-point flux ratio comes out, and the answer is 1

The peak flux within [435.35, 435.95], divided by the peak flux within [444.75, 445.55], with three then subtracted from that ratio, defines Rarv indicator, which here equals -2.017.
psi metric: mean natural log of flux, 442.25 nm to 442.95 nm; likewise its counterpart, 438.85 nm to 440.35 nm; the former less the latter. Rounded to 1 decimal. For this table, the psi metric -0.1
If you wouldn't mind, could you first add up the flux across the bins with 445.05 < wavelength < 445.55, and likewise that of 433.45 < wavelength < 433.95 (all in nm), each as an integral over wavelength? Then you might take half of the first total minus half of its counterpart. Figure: 0.1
